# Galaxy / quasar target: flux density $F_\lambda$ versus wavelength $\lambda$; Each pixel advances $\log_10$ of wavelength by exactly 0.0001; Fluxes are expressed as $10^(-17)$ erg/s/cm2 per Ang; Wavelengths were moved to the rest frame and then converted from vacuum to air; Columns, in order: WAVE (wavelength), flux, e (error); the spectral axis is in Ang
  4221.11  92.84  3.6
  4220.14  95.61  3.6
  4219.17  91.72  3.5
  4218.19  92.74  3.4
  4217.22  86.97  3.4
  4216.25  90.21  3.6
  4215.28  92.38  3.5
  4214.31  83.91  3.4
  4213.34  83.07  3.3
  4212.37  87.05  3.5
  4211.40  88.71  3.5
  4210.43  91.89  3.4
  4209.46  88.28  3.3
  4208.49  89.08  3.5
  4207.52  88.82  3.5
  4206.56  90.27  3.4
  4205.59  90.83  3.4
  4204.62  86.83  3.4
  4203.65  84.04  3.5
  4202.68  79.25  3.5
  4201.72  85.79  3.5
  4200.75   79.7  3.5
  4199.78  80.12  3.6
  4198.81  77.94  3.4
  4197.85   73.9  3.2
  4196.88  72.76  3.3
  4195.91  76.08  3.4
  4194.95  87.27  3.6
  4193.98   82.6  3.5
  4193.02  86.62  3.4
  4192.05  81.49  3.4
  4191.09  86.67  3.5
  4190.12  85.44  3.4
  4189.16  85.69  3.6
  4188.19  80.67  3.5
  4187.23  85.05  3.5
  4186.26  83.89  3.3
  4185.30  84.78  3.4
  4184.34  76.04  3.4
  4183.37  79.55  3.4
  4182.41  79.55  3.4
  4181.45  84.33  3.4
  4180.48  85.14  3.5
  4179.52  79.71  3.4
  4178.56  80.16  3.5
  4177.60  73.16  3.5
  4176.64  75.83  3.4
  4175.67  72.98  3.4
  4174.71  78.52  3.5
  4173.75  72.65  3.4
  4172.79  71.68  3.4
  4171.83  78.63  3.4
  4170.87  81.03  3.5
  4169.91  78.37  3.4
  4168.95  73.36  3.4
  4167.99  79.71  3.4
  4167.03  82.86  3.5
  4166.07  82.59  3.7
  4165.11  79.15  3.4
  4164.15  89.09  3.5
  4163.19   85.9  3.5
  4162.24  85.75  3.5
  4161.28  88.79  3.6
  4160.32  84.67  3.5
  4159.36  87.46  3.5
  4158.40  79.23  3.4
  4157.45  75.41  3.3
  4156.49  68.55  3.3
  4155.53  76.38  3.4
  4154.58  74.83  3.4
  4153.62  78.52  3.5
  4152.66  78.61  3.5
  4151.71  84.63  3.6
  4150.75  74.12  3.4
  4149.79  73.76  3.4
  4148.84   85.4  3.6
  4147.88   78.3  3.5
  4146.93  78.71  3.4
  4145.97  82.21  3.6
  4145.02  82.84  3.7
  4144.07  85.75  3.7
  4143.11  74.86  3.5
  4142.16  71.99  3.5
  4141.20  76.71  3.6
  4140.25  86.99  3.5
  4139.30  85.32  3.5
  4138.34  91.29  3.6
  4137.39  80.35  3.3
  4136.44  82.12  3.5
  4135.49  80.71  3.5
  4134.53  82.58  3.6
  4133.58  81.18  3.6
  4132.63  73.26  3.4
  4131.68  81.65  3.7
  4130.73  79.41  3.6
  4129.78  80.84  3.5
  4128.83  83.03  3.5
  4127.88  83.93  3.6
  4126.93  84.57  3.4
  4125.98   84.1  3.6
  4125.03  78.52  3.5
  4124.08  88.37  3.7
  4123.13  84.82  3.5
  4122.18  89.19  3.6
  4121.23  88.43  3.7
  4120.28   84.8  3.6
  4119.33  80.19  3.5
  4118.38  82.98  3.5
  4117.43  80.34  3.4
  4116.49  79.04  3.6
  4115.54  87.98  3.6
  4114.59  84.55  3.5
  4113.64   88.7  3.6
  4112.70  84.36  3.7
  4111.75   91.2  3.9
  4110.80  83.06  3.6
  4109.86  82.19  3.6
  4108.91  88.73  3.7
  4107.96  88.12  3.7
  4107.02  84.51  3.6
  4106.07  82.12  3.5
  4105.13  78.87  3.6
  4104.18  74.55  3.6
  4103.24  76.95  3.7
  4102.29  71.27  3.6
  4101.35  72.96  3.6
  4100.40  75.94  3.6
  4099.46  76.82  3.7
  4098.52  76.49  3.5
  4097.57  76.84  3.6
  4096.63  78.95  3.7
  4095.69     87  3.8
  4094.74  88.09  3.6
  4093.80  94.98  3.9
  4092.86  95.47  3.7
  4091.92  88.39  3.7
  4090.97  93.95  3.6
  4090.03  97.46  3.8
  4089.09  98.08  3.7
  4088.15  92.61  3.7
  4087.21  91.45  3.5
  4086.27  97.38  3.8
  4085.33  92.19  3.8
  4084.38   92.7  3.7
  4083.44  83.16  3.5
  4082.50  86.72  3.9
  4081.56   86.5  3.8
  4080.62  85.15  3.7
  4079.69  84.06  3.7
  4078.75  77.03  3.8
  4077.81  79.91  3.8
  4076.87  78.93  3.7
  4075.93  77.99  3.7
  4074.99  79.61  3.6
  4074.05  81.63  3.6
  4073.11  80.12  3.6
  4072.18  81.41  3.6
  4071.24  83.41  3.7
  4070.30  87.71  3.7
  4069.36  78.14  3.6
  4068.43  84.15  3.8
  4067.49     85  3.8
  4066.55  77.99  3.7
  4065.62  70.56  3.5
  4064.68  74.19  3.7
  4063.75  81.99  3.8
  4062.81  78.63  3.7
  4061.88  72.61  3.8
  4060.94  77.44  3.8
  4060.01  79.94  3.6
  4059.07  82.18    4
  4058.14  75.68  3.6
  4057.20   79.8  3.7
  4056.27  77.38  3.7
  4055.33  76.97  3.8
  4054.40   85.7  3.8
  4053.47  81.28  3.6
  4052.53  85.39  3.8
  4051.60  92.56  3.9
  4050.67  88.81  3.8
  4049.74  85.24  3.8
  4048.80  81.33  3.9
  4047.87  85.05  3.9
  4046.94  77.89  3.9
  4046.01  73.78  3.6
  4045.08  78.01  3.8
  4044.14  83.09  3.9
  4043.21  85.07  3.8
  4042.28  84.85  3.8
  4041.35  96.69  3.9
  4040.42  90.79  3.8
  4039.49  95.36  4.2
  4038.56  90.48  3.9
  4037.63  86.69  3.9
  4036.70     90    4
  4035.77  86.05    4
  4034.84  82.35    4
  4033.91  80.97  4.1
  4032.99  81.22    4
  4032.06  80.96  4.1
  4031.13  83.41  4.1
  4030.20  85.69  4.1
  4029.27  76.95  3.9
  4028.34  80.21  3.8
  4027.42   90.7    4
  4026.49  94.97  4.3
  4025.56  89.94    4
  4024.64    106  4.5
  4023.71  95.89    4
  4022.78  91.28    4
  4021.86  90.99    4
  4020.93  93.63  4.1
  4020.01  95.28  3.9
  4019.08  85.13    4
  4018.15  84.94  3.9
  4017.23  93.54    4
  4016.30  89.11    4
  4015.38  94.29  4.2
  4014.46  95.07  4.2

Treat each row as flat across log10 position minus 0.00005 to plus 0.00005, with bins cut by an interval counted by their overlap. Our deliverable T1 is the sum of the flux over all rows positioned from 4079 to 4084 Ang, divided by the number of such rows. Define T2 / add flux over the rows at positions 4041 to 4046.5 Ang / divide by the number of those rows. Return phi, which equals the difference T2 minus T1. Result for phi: -1.5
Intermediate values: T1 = 85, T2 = 83.6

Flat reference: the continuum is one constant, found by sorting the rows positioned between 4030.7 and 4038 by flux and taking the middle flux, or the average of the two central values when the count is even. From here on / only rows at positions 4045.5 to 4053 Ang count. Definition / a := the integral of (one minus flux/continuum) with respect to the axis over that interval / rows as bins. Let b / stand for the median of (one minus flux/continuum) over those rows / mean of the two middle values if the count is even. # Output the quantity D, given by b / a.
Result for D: 0.358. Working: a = -0.08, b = -0.03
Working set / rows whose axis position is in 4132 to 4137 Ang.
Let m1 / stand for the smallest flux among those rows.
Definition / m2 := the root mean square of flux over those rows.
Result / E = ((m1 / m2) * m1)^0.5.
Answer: 8.2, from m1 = 73.26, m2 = 80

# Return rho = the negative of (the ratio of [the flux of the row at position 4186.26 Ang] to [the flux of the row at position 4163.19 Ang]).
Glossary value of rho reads -0.98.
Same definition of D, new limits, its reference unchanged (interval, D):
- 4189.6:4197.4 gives -0.274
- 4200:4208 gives 0.163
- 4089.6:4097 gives 0.144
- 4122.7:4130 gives 0.214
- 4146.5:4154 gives 0.149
